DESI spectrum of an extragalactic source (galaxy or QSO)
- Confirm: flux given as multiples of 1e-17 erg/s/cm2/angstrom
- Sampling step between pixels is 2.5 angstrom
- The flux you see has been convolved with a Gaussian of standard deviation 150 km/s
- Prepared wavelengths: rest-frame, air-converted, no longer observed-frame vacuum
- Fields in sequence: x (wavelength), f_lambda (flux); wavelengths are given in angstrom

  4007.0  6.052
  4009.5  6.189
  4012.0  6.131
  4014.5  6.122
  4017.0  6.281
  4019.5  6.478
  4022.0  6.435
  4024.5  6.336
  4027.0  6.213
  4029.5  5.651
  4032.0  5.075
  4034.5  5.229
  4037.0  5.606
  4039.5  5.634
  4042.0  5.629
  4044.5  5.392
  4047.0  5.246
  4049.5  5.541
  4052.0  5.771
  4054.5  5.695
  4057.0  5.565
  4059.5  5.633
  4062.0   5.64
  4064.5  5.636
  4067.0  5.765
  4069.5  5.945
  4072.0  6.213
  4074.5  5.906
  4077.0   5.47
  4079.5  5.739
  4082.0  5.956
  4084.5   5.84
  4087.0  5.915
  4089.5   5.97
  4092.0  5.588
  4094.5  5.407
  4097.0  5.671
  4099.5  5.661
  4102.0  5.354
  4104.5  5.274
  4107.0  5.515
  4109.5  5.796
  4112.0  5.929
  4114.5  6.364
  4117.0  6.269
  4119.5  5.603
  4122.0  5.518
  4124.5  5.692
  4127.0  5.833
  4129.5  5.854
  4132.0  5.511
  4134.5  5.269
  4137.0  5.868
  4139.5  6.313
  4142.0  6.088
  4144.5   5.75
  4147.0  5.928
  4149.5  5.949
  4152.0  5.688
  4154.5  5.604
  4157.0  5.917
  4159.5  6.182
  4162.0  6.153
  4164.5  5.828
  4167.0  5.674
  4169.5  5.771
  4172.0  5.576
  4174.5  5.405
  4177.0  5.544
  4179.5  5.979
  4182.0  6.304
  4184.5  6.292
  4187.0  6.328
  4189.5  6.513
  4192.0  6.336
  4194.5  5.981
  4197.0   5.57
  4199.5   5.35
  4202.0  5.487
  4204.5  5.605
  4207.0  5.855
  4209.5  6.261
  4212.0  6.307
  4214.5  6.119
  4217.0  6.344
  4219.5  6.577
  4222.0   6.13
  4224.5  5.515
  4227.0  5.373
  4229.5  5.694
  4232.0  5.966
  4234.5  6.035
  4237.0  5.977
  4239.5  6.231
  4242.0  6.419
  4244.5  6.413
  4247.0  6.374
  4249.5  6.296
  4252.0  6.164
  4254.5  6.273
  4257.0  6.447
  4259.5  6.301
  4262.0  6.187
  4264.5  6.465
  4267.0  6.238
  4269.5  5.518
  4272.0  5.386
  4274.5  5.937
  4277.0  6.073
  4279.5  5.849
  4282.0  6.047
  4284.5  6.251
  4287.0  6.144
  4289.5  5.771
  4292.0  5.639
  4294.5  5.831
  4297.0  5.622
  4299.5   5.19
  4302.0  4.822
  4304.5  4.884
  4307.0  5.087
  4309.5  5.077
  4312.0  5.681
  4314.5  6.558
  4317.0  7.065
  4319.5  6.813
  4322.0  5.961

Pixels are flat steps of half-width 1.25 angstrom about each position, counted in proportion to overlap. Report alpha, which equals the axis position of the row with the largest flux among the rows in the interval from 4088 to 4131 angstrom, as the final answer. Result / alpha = 4114.5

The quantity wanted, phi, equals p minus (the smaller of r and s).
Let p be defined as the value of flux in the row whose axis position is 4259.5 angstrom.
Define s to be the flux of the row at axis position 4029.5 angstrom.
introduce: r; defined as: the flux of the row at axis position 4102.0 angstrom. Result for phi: 0.9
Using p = 6.301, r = 5.354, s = 5.651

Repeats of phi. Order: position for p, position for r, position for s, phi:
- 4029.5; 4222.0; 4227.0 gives 0.3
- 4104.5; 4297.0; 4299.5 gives 0.1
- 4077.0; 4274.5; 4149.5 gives -0.5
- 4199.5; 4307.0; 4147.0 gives 0.3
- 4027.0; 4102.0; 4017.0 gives 0.9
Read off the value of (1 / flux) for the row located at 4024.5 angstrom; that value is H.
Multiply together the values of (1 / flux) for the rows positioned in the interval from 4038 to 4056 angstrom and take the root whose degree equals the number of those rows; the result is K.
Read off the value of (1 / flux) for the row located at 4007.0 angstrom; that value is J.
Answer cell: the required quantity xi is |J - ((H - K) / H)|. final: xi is 0.31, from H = 0.158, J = 0.165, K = 0.180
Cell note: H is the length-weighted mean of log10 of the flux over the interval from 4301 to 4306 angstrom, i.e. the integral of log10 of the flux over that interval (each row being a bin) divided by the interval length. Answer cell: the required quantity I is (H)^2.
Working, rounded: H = 0.687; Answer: 0.47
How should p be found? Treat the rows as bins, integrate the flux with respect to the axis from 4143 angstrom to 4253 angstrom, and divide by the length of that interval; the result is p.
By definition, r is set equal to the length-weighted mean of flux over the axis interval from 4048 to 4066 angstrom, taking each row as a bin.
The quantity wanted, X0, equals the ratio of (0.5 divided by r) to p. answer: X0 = 0.0149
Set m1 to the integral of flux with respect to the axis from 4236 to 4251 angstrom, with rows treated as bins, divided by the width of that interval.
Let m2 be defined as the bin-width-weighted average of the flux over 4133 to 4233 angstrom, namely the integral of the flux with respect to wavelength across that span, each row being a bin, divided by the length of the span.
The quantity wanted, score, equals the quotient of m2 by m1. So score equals 0.94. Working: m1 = 6.29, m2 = 5.91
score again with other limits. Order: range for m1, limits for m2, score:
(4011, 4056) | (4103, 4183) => 1.00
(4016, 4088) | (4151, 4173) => 1.01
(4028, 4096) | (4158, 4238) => 1.05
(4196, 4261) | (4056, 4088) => 0.96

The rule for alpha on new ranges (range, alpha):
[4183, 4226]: 4219.5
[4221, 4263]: 4257.0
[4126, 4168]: 4139.5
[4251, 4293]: 4264.5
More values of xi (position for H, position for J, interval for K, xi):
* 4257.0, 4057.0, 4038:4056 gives 0.34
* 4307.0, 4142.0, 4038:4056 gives 0.08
